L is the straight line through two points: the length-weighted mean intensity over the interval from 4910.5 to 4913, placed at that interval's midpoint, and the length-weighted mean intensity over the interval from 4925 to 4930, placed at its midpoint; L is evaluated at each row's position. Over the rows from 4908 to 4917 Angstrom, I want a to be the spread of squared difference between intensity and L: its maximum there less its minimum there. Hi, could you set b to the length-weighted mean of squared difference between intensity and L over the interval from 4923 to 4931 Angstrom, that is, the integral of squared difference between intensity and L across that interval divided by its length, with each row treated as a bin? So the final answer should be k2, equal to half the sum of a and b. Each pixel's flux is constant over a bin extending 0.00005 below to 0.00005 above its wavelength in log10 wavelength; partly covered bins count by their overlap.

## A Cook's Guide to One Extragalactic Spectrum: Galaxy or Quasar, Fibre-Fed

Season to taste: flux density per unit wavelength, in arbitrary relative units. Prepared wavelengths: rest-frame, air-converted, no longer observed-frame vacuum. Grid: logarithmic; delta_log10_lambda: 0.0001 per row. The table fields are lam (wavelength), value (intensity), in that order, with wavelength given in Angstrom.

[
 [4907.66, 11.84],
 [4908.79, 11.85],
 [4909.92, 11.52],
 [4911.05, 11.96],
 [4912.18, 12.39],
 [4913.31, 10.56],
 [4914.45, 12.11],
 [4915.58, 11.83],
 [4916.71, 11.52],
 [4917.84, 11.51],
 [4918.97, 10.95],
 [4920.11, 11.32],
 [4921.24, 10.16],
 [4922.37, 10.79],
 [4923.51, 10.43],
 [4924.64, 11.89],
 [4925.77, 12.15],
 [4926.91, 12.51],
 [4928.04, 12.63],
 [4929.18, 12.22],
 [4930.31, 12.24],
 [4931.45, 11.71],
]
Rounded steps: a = 2.2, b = 0.5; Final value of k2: 1.37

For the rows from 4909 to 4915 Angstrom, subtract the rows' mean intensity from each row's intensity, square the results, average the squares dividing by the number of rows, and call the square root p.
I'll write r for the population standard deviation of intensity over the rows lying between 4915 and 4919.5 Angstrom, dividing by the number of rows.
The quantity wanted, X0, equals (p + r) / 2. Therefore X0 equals 0.48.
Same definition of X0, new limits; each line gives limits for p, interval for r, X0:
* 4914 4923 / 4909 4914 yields 0.63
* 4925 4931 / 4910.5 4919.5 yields 0.38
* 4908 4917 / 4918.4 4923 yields 0.47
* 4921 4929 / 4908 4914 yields 0.78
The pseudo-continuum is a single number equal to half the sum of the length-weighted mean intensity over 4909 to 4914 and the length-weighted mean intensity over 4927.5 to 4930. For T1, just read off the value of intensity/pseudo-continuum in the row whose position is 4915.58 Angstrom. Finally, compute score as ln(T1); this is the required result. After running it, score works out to -0.02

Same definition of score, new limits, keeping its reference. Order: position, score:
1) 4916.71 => -0.04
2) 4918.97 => -0.09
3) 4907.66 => -0.01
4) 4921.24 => -0.17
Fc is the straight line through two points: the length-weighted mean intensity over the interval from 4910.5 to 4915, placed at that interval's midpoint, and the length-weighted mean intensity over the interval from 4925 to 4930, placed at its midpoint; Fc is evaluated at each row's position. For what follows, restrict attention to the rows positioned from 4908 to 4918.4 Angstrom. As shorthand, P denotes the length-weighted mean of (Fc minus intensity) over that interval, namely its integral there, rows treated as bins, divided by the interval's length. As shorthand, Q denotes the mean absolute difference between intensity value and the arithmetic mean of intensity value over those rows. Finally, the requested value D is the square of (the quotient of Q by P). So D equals 42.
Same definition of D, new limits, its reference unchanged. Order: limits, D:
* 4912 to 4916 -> 19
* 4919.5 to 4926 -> 0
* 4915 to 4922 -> 0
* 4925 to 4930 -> 660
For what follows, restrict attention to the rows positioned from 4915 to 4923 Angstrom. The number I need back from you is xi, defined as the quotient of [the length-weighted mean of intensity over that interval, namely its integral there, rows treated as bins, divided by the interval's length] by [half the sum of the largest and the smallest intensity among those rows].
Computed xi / 1.01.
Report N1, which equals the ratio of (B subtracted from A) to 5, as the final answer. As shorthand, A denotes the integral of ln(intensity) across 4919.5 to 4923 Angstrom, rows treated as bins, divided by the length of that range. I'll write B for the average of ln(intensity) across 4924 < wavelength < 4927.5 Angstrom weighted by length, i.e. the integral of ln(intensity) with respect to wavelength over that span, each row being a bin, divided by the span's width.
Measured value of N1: -0.026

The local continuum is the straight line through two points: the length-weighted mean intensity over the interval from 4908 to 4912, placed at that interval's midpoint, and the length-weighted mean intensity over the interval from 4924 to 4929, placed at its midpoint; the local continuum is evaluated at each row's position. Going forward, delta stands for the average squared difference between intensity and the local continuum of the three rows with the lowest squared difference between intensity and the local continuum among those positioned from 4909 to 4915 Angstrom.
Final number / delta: 0.05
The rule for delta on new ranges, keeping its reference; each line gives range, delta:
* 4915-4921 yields 0.19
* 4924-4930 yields 0.03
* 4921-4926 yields 0.66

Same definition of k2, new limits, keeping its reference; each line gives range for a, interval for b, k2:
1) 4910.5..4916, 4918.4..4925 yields 2.16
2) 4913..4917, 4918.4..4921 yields 1.88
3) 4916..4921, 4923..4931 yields 0.82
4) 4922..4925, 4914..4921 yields 1.97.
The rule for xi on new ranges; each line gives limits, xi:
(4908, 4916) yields 1.02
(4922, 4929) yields 1.02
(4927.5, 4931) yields 0.99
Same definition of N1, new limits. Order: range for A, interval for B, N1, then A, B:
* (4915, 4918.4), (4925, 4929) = -0.012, 2.46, 2.51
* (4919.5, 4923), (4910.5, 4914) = -0.016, 2.37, 2.45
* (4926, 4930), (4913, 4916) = 0.015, 2.52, 2.44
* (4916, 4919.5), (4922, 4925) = 0.008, 2.43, 2.39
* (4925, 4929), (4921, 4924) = 0.033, 2.51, 2.35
